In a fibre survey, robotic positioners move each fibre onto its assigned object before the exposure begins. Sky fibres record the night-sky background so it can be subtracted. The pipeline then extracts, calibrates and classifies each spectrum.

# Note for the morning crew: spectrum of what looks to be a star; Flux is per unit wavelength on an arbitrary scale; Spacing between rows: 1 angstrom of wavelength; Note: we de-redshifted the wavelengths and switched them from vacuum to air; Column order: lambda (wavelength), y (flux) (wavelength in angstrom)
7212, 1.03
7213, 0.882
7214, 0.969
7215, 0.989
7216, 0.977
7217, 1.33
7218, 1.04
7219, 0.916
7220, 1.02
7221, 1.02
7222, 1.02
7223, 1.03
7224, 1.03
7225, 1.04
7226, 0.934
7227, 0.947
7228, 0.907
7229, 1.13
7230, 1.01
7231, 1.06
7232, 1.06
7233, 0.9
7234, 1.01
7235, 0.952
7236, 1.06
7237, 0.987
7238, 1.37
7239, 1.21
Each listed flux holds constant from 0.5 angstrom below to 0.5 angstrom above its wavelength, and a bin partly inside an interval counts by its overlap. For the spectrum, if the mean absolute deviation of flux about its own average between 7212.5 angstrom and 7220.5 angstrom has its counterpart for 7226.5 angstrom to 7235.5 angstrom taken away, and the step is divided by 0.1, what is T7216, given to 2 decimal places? 0.23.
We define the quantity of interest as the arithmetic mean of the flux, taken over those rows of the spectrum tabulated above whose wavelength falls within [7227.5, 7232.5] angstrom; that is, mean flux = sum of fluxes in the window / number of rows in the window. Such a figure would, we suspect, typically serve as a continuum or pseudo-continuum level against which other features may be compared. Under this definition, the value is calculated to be 1.03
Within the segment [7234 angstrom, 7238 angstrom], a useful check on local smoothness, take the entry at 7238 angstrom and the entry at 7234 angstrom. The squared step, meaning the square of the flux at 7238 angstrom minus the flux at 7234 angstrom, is 0.13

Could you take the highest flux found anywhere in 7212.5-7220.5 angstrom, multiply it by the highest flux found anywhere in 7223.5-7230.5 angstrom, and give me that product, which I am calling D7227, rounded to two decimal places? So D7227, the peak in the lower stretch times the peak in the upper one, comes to 1.50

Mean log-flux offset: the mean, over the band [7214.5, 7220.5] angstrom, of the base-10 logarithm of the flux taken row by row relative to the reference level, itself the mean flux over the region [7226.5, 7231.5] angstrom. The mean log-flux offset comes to 0.011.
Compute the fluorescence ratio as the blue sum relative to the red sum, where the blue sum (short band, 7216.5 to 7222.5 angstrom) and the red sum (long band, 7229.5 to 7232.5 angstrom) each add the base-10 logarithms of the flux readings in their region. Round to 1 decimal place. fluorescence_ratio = 2.3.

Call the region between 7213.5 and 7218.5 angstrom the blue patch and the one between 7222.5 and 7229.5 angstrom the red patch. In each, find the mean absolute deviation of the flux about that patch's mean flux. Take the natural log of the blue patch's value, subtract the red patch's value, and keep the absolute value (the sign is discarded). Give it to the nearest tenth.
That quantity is 2.3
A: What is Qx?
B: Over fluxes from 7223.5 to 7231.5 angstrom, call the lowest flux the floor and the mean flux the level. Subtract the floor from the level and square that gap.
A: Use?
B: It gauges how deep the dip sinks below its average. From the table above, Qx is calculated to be 0.010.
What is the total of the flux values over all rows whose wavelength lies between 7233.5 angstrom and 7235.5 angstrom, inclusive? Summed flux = 1.96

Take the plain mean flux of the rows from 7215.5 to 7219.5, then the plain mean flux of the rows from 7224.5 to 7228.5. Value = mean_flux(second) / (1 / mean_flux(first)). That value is 1.02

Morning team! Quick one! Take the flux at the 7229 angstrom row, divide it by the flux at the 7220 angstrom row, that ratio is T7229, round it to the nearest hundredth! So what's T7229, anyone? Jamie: 1.11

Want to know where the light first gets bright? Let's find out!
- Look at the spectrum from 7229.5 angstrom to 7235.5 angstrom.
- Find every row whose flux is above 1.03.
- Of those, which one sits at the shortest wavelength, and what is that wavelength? 7231 angstrom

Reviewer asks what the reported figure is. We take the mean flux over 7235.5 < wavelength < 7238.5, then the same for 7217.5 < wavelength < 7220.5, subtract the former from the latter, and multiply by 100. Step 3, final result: -15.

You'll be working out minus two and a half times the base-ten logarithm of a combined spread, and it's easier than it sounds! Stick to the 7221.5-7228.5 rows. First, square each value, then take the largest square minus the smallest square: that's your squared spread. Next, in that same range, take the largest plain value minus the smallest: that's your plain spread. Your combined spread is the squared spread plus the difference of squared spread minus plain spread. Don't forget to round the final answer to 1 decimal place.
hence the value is 1.0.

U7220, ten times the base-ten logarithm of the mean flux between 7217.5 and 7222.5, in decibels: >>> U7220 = 0.014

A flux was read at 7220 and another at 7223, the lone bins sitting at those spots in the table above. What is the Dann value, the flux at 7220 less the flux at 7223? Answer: -0.01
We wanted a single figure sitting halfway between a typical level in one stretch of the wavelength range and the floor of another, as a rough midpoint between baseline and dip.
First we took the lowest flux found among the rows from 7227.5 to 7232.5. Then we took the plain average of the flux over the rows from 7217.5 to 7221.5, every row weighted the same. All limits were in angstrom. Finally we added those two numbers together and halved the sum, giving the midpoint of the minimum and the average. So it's 0.953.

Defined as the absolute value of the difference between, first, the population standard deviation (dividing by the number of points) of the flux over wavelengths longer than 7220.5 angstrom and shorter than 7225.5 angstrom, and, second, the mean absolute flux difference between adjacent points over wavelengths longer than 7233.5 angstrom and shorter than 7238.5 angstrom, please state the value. 0.15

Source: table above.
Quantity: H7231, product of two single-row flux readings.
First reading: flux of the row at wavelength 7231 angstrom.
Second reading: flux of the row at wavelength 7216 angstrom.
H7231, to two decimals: 1.04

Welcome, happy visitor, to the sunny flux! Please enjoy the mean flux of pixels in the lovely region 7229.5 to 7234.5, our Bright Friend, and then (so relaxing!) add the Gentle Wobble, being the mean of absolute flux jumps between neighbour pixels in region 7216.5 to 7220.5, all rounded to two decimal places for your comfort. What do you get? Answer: 1.18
